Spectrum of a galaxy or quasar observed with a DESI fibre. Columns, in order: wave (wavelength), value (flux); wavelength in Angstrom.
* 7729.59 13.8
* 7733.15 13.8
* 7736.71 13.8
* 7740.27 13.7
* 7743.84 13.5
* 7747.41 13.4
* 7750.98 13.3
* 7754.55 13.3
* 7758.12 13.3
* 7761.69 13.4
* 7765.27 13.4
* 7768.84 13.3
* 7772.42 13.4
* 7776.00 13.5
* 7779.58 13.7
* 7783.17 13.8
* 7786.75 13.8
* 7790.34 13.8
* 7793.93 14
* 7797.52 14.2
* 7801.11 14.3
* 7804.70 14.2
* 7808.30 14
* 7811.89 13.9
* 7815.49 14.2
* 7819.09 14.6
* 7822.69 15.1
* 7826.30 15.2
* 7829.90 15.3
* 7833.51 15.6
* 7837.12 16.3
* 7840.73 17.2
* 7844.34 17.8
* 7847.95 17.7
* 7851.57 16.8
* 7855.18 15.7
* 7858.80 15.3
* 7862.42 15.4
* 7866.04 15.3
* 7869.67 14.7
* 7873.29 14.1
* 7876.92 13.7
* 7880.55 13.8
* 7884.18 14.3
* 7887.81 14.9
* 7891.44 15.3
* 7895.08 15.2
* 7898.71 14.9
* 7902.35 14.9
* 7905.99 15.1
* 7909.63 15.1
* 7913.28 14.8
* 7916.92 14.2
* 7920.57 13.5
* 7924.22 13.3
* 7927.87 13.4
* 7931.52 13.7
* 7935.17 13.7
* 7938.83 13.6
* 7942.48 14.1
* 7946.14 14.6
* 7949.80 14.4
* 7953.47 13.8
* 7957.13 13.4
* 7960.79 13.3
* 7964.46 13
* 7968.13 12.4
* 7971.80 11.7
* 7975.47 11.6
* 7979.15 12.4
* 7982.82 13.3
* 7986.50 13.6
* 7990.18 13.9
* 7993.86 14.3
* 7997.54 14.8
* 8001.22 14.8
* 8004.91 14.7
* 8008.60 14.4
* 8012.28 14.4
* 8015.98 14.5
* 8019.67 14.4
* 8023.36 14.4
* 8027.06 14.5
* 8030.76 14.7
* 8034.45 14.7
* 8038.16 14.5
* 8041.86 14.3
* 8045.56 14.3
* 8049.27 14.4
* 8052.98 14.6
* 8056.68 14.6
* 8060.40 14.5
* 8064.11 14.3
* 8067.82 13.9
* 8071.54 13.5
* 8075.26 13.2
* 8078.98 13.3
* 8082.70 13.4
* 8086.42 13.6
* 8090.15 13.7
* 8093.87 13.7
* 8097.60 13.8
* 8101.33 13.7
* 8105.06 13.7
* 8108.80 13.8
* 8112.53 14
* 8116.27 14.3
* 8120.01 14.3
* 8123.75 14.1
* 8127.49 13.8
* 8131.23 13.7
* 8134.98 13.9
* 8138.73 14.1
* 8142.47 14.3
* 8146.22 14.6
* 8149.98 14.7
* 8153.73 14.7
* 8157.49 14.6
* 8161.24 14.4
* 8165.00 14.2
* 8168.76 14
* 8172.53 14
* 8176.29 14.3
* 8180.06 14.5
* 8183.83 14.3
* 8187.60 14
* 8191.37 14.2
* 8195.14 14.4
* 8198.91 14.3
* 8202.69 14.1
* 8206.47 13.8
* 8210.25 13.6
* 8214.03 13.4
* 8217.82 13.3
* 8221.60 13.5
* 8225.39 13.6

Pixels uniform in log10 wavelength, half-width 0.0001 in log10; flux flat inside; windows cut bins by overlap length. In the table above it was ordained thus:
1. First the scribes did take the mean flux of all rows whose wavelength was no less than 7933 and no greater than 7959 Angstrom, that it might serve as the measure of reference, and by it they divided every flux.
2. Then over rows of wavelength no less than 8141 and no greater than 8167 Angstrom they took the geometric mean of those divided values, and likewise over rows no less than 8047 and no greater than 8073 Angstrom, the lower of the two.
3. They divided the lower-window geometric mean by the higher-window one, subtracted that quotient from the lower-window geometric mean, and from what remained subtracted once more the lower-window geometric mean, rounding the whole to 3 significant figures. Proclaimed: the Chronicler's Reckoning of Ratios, -0.983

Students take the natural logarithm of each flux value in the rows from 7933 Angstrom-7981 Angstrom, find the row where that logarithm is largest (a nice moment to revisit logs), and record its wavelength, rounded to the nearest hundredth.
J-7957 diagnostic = 7946.14 Angstrom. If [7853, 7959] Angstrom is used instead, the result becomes 7855.18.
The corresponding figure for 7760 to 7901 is 7844.34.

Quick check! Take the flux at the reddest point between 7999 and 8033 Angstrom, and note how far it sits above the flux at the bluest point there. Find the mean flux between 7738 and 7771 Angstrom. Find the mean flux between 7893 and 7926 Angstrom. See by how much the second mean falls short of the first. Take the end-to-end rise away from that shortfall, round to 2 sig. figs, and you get -1.1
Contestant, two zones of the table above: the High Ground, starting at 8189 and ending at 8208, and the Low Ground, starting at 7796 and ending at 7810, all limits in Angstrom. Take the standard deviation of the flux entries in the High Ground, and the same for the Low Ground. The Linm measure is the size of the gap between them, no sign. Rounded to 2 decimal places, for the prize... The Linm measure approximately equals 0.10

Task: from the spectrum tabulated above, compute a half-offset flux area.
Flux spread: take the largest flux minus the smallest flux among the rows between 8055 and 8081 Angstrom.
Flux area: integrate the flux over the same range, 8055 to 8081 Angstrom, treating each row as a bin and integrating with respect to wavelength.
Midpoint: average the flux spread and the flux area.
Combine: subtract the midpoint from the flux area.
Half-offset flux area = 180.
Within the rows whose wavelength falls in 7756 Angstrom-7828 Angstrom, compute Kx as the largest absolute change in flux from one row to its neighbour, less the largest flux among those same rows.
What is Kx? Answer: -14.7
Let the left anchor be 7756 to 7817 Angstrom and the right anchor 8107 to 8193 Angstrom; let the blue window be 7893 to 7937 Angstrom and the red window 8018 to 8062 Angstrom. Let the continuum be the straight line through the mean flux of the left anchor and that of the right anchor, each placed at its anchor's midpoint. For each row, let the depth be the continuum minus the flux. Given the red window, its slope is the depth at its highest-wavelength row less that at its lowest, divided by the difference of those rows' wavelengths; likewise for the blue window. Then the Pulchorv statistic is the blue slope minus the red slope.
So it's 0.04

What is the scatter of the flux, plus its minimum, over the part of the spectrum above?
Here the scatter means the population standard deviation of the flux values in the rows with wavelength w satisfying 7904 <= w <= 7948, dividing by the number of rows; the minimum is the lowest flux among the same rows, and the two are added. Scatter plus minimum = 13.9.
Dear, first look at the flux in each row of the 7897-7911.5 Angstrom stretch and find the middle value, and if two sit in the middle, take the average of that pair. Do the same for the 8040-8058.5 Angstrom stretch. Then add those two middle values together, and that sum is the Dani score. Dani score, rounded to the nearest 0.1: 29.4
